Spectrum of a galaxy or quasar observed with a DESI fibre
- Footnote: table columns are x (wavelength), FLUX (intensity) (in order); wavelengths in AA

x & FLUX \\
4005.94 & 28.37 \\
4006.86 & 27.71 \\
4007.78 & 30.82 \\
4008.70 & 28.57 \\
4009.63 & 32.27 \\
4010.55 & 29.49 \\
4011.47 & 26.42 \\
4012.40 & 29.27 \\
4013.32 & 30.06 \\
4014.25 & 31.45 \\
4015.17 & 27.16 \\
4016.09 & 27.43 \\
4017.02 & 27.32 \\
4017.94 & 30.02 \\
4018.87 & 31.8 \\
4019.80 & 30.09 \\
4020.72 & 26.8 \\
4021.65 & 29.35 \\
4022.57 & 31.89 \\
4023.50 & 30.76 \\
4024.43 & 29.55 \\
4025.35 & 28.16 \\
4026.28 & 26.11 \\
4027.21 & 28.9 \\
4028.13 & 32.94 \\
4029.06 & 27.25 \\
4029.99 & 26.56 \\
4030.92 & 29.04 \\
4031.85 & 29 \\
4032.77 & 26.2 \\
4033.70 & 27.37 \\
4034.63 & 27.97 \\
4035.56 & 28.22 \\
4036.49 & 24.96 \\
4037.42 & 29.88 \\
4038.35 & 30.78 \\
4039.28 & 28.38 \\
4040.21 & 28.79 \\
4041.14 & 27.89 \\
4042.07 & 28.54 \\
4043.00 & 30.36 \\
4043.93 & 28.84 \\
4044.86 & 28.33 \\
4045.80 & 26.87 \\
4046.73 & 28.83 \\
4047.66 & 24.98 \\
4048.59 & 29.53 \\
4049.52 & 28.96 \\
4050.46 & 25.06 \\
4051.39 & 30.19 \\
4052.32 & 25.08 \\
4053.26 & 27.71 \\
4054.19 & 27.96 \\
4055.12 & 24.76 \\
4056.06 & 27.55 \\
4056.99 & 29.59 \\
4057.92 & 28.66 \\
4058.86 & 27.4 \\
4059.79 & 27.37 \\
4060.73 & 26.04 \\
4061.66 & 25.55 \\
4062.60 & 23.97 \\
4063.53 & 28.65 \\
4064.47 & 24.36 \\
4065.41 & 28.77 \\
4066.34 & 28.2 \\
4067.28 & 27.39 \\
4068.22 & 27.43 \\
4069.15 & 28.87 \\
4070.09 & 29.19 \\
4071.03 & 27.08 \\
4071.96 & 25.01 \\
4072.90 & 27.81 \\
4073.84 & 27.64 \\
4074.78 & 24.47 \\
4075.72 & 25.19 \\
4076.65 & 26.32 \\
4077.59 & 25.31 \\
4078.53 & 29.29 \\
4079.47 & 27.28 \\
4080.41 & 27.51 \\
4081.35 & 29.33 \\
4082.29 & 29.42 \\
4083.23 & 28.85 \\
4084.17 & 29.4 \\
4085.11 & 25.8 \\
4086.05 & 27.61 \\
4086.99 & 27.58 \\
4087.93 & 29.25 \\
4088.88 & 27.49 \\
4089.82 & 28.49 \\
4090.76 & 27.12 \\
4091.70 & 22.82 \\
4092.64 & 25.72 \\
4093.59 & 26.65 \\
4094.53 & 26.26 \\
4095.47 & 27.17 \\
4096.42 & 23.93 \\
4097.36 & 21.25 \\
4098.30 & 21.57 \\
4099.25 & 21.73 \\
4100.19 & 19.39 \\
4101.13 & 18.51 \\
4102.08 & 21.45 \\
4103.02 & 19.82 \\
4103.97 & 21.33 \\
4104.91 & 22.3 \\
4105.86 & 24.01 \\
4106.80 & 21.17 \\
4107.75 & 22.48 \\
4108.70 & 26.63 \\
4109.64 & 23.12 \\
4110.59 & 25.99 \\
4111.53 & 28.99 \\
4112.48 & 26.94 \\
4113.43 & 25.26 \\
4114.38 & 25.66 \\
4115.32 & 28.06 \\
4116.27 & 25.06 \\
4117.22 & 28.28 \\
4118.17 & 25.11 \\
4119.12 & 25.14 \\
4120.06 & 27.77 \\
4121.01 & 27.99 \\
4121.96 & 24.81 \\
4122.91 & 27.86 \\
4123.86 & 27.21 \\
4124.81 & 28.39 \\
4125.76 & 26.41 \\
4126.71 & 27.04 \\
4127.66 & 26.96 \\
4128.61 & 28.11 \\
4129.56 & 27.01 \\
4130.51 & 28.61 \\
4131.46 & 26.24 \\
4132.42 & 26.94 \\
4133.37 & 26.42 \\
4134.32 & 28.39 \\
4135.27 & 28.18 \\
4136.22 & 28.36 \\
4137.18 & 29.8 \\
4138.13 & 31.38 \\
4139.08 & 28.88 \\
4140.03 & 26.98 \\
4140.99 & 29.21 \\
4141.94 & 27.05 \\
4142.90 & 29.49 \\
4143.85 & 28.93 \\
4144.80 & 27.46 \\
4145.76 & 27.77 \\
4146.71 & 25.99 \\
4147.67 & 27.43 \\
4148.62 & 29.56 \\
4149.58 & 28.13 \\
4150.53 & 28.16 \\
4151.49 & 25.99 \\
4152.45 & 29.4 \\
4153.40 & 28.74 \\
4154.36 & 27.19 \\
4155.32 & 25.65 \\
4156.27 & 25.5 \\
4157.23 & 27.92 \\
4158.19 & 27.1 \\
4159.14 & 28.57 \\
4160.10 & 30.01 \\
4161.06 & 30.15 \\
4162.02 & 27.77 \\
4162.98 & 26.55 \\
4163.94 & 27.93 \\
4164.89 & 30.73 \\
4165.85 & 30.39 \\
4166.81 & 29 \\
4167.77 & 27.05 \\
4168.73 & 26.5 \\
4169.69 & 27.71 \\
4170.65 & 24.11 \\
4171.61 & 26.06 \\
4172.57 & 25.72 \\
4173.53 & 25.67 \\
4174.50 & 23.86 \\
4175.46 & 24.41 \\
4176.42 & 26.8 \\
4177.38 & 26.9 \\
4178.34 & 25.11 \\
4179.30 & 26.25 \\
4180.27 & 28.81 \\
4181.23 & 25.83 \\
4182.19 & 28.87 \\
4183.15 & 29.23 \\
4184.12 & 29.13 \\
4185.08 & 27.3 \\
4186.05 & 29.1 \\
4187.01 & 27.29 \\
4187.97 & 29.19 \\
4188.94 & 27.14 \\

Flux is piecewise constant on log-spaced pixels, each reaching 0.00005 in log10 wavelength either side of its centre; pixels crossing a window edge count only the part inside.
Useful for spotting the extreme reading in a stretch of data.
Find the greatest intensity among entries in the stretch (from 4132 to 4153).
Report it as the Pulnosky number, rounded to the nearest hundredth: 31.38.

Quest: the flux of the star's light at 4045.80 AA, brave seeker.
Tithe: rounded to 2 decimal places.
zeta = 26.87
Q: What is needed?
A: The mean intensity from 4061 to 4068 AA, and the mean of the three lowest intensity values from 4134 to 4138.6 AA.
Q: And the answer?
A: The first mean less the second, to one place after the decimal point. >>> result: -1.6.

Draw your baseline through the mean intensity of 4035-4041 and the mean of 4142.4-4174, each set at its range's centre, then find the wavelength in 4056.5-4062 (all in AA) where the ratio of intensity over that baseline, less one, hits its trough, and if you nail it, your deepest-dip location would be 4061.66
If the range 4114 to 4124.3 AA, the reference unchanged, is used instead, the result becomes 4121.96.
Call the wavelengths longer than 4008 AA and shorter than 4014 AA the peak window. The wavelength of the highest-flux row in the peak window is 4009.63 AA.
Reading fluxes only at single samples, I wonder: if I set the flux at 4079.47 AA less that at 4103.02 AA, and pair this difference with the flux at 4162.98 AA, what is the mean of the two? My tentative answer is 17.0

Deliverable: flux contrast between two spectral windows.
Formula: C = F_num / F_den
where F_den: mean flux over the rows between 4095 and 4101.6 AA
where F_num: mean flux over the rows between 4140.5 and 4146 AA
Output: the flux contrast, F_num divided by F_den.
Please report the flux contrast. 1.29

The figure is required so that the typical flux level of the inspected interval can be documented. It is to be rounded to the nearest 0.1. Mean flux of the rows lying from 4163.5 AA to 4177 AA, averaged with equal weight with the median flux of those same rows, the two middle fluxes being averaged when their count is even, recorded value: 26.8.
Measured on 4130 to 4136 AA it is 27.5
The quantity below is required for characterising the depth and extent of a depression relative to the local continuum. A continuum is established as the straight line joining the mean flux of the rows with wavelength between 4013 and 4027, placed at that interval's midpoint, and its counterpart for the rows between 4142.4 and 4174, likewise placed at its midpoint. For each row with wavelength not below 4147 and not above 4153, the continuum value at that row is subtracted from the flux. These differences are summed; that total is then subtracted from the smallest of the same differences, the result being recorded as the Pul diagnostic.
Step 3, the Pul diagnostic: -3.7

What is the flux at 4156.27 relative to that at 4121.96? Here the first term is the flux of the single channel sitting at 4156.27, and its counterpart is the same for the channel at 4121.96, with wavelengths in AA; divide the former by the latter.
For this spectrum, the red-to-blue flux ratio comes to 1.03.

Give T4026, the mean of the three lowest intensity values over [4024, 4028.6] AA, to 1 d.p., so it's 27.7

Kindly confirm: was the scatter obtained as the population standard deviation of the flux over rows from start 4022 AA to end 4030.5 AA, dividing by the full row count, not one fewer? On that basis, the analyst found 2.2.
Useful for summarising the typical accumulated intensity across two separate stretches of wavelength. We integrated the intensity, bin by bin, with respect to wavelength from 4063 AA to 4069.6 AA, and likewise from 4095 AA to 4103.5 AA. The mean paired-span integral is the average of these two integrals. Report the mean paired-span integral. 183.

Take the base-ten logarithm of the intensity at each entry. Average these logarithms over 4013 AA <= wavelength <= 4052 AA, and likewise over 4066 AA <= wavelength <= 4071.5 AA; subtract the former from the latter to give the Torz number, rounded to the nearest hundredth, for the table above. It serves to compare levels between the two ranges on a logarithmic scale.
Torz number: -0.01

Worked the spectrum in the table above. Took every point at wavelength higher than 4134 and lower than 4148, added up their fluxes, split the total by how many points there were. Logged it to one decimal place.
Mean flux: 28.4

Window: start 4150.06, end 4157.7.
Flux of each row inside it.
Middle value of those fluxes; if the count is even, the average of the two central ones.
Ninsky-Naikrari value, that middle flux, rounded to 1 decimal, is 27.6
